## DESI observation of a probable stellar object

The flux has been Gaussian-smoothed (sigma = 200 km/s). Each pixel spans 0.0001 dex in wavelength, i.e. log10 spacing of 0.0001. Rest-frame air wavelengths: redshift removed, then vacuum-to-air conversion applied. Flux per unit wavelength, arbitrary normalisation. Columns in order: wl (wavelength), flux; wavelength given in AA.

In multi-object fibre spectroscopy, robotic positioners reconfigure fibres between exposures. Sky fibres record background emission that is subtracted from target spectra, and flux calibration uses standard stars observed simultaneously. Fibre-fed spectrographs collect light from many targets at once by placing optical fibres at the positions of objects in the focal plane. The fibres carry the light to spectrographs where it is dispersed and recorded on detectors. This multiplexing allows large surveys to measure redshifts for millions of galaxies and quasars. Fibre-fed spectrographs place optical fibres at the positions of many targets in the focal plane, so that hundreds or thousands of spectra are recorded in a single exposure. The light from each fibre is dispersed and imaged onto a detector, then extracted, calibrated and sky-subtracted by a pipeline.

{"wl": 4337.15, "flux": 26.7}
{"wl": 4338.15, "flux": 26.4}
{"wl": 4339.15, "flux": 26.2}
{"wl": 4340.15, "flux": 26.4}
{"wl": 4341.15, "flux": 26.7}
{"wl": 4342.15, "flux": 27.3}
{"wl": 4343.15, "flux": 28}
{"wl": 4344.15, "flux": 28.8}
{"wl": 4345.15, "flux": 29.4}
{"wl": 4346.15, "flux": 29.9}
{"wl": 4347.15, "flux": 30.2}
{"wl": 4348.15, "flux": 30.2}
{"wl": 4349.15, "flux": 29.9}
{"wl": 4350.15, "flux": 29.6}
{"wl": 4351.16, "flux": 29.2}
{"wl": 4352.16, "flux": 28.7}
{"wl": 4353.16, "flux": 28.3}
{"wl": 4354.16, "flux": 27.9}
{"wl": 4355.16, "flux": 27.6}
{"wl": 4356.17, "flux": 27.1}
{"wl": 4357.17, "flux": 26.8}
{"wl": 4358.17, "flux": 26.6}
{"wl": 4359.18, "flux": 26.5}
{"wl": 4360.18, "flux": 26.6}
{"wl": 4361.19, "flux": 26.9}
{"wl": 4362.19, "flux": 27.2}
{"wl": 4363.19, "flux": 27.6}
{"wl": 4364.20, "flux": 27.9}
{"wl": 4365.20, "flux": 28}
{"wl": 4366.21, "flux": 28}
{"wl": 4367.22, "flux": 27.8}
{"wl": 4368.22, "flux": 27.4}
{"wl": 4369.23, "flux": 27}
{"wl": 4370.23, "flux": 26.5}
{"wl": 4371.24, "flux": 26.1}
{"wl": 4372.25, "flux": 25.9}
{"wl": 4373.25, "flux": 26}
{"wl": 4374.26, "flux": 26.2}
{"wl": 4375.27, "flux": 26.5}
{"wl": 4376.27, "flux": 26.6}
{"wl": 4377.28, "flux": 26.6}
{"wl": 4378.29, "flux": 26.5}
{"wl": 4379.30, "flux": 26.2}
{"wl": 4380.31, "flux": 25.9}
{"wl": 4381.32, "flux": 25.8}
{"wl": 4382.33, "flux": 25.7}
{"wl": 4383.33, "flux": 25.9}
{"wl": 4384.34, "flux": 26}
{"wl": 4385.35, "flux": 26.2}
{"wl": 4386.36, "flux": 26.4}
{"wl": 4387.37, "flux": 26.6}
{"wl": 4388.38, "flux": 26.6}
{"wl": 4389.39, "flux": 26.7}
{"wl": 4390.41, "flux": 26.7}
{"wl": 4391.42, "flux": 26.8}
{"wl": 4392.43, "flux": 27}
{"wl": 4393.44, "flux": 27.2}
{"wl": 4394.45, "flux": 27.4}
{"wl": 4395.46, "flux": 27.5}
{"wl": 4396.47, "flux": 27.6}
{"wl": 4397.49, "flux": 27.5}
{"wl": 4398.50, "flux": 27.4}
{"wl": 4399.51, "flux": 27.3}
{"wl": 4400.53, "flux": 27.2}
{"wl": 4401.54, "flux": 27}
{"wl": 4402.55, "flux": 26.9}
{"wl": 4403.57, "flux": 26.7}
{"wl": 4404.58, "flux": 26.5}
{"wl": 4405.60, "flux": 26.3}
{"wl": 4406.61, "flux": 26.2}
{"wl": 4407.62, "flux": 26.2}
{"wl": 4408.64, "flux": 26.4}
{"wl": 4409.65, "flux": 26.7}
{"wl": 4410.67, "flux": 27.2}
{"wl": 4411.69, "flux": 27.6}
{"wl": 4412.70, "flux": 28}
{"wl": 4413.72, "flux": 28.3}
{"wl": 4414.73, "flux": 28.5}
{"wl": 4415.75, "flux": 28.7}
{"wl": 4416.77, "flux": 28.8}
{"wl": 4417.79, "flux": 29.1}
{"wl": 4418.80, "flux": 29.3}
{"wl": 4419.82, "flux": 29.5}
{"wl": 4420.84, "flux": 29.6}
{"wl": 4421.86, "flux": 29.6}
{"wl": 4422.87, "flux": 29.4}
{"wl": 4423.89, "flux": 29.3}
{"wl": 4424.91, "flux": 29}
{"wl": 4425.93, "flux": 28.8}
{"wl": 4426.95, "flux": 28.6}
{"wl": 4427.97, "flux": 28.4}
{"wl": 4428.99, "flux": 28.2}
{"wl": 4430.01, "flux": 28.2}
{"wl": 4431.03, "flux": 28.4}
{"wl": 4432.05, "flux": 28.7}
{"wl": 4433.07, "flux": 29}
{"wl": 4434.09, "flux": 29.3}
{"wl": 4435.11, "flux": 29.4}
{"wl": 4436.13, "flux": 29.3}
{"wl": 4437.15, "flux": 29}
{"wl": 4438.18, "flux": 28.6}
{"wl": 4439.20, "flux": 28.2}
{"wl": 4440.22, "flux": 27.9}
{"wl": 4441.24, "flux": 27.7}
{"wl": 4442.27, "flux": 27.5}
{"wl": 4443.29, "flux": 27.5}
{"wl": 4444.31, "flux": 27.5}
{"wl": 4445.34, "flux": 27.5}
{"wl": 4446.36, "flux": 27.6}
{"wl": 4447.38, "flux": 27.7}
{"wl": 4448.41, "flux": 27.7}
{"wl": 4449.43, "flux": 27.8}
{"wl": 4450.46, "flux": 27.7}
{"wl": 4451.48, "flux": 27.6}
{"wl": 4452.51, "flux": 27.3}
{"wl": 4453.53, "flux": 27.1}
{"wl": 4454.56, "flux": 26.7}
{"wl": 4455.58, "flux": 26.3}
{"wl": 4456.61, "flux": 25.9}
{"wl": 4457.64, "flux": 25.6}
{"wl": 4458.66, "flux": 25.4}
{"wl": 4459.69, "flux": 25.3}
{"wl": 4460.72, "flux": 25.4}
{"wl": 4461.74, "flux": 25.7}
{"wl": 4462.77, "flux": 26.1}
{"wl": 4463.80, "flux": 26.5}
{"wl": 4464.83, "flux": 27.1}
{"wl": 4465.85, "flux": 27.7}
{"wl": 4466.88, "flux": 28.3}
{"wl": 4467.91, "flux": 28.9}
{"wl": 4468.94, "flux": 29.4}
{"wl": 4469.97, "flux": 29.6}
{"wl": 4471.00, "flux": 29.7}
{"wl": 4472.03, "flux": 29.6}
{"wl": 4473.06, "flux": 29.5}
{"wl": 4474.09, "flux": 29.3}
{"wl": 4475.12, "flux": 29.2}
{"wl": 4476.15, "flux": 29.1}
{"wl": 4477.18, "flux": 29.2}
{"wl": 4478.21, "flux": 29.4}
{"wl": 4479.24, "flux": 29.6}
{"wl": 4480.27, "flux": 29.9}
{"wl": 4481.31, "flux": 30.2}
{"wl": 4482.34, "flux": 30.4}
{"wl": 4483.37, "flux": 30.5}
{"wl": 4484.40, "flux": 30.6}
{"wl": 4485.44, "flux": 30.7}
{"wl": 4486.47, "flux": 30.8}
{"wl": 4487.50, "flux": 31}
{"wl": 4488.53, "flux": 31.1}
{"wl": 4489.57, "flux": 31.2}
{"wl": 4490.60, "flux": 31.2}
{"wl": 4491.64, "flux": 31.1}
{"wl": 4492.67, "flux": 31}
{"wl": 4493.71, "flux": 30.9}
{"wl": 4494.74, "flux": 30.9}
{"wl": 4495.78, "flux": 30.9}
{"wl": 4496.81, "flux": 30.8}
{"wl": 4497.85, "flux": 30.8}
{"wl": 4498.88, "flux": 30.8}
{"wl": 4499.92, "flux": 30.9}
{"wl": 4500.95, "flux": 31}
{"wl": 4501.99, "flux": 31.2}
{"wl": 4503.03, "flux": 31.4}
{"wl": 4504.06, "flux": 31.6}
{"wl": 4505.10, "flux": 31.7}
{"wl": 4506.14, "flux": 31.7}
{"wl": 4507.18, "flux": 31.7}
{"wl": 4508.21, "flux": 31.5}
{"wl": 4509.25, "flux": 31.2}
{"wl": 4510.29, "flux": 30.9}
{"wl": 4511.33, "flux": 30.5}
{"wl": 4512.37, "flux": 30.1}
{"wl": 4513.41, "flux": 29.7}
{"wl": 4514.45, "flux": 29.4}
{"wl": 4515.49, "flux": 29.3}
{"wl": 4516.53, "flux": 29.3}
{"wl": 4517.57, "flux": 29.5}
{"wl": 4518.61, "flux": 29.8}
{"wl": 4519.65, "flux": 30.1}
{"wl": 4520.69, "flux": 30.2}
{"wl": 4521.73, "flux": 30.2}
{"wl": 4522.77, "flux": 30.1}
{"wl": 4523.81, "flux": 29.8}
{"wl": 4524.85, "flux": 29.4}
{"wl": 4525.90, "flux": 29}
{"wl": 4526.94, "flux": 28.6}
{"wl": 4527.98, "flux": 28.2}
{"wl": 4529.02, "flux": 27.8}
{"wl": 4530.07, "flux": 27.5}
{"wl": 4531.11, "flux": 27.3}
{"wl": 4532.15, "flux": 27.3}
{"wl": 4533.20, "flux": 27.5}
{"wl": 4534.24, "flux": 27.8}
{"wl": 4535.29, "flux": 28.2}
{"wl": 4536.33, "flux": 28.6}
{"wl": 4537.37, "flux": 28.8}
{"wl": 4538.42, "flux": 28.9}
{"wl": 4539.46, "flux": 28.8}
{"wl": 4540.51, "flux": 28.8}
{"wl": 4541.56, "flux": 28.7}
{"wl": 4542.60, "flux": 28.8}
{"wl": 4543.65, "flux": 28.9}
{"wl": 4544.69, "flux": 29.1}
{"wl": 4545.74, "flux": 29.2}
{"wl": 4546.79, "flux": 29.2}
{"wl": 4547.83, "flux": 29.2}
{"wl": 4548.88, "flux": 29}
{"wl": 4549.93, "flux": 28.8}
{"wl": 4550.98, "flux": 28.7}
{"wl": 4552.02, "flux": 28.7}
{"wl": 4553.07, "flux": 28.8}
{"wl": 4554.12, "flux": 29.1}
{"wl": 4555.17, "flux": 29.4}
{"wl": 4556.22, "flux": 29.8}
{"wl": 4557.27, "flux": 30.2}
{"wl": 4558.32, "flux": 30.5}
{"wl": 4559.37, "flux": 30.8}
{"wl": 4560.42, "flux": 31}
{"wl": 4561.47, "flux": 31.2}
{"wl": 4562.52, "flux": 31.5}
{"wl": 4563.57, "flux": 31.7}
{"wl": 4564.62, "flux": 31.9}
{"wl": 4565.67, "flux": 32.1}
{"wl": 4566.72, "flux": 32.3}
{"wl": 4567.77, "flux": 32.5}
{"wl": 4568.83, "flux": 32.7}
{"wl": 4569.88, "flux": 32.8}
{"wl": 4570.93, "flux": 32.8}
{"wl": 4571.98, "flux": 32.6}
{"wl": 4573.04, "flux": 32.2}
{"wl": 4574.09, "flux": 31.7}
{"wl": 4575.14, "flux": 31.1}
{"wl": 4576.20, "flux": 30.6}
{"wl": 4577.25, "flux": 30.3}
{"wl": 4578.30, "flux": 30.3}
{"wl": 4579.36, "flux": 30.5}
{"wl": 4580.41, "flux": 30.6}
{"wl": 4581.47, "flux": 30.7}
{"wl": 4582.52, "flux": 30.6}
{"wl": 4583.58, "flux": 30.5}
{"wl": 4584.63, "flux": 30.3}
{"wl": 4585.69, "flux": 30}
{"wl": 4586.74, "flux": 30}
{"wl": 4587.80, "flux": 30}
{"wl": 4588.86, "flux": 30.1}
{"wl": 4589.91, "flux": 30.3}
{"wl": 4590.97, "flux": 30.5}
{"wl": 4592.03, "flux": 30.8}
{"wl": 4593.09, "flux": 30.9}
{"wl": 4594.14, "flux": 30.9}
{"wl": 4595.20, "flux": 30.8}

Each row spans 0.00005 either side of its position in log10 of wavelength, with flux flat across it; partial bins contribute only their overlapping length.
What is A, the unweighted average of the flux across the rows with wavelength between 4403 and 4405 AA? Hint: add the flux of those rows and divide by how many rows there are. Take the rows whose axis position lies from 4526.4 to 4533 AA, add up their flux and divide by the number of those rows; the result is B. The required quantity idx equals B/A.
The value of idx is 1.04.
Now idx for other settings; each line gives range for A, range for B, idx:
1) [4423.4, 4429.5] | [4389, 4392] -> 0.93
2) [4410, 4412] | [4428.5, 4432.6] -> 1.04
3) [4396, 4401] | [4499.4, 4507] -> 1.14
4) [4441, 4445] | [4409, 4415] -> 1.01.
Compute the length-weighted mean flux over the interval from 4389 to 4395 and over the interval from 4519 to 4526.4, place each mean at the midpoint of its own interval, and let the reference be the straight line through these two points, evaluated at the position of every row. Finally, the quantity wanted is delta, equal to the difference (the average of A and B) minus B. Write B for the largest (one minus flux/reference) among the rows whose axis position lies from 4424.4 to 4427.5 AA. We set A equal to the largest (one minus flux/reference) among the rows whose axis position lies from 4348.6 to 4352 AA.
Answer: -0.044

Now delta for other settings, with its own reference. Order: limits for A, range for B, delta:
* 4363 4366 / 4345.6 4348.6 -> 0.052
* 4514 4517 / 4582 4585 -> -0.008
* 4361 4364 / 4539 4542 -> -0.037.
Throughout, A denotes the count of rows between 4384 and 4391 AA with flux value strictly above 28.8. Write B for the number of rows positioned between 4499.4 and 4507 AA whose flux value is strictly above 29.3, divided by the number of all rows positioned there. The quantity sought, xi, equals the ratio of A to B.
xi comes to 0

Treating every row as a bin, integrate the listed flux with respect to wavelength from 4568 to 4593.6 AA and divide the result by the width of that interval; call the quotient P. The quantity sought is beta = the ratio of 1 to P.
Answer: 0.032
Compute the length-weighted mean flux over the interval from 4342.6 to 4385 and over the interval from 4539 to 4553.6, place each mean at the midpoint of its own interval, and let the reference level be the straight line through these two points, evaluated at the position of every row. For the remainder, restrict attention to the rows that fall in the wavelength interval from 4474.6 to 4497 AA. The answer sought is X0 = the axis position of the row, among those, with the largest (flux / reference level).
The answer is 4489.57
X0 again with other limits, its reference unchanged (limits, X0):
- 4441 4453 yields 4449.43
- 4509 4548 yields 4509.25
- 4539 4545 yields 4544.69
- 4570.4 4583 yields 4570.93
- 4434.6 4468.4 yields 4435.11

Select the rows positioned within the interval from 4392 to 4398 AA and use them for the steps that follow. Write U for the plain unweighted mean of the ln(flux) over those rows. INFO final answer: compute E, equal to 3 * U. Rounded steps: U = 3.31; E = 9.9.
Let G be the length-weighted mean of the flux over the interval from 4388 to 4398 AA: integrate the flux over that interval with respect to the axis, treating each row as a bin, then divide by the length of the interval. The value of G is 27.1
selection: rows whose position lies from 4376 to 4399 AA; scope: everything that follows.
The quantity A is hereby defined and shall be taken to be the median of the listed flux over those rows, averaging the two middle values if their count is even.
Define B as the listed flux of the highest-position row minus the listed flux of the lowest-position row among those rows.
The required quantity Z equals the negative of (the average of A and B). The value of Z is -13.7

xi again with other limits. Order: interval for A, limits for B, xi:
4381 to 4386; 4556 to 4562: 0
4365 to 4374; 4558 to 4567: 0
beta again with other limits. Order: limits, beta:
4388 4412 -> 0.037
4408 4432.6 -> 0.035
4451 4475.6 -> 0.036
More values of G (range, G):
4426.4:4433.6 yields 28.5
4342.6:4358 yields 28.7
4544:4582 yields 30.7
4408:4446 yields 28.4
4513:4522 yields 29.7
